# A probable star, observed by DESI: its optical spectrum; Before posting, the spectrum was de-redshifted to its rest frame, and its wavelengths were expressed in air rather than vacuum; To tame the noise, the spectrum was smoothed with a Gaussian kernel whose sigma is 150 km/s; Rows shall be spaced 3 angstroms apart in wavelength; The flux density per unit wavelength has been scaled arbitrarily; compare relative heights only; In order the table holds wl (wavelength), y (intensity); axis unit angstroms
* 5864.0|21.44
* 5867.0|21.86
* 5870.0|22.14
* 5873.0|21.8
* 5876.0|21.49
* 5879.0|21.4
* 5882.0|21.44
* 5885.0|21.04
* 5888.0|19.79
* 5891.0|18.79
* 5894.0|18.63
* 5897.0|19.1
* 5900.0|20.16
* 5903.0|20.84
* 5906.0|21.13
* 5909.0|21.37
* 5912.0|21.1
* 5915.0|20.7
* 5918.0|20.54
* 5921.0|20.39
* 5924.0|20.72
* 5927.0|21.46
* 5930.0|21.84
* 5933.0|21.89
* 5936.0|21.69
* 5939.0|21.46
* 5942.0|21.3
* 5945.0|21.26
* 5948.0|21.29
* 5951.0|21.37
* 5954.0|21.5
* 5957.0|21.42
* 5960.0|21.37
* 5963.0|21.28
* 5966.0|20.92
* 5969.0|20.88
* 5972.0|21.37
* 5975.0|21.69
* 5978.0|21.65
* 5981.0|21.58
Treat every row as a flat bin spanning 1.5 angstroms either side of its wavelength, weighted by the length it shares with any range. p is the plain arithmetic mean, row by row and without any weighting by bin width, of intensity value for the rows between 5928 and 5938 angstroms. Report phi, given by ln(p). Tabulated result 3.082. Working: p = 21.8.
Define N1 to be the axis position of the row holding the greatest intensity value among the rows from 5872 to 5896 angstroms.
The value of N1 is 5873.0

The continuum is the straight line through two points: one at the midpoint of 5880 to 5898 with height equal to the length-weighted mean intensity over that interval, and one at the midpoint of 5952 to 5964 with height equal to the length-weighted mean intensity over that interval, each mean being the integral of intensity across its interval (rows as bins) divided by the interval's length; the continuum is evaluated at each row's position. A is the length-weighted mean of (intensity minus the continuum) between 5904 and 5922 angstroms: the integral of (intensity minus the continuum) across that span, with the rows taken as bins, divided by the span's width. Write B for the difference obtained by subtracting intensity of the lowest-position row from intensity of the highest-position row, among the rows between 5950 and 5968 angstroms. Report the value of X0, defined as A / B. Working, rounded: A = 0.49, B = -0.45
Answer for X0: -1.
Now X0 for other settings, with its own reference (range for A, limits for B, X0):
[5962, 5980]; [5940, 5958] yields -3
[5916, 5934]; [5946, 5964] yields -44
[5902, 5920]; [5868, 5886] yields -1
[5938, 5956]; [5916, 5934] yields 0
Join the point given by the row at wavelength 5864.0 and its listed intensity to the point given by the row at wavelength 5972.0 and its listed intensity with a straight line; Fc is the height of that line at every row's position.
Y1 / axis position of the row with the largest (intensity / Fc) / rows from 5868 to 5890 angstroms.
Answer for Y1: 5870.0 angstroms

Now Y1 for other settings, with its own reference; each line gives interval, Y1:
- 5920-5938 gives 5933.0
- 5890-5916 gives 5909.0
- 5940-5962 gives 5954.0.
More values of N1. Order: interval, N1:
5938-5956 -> 5954.0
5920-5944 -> 5933.0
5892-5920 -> 5909.0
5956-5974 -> 5957.0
